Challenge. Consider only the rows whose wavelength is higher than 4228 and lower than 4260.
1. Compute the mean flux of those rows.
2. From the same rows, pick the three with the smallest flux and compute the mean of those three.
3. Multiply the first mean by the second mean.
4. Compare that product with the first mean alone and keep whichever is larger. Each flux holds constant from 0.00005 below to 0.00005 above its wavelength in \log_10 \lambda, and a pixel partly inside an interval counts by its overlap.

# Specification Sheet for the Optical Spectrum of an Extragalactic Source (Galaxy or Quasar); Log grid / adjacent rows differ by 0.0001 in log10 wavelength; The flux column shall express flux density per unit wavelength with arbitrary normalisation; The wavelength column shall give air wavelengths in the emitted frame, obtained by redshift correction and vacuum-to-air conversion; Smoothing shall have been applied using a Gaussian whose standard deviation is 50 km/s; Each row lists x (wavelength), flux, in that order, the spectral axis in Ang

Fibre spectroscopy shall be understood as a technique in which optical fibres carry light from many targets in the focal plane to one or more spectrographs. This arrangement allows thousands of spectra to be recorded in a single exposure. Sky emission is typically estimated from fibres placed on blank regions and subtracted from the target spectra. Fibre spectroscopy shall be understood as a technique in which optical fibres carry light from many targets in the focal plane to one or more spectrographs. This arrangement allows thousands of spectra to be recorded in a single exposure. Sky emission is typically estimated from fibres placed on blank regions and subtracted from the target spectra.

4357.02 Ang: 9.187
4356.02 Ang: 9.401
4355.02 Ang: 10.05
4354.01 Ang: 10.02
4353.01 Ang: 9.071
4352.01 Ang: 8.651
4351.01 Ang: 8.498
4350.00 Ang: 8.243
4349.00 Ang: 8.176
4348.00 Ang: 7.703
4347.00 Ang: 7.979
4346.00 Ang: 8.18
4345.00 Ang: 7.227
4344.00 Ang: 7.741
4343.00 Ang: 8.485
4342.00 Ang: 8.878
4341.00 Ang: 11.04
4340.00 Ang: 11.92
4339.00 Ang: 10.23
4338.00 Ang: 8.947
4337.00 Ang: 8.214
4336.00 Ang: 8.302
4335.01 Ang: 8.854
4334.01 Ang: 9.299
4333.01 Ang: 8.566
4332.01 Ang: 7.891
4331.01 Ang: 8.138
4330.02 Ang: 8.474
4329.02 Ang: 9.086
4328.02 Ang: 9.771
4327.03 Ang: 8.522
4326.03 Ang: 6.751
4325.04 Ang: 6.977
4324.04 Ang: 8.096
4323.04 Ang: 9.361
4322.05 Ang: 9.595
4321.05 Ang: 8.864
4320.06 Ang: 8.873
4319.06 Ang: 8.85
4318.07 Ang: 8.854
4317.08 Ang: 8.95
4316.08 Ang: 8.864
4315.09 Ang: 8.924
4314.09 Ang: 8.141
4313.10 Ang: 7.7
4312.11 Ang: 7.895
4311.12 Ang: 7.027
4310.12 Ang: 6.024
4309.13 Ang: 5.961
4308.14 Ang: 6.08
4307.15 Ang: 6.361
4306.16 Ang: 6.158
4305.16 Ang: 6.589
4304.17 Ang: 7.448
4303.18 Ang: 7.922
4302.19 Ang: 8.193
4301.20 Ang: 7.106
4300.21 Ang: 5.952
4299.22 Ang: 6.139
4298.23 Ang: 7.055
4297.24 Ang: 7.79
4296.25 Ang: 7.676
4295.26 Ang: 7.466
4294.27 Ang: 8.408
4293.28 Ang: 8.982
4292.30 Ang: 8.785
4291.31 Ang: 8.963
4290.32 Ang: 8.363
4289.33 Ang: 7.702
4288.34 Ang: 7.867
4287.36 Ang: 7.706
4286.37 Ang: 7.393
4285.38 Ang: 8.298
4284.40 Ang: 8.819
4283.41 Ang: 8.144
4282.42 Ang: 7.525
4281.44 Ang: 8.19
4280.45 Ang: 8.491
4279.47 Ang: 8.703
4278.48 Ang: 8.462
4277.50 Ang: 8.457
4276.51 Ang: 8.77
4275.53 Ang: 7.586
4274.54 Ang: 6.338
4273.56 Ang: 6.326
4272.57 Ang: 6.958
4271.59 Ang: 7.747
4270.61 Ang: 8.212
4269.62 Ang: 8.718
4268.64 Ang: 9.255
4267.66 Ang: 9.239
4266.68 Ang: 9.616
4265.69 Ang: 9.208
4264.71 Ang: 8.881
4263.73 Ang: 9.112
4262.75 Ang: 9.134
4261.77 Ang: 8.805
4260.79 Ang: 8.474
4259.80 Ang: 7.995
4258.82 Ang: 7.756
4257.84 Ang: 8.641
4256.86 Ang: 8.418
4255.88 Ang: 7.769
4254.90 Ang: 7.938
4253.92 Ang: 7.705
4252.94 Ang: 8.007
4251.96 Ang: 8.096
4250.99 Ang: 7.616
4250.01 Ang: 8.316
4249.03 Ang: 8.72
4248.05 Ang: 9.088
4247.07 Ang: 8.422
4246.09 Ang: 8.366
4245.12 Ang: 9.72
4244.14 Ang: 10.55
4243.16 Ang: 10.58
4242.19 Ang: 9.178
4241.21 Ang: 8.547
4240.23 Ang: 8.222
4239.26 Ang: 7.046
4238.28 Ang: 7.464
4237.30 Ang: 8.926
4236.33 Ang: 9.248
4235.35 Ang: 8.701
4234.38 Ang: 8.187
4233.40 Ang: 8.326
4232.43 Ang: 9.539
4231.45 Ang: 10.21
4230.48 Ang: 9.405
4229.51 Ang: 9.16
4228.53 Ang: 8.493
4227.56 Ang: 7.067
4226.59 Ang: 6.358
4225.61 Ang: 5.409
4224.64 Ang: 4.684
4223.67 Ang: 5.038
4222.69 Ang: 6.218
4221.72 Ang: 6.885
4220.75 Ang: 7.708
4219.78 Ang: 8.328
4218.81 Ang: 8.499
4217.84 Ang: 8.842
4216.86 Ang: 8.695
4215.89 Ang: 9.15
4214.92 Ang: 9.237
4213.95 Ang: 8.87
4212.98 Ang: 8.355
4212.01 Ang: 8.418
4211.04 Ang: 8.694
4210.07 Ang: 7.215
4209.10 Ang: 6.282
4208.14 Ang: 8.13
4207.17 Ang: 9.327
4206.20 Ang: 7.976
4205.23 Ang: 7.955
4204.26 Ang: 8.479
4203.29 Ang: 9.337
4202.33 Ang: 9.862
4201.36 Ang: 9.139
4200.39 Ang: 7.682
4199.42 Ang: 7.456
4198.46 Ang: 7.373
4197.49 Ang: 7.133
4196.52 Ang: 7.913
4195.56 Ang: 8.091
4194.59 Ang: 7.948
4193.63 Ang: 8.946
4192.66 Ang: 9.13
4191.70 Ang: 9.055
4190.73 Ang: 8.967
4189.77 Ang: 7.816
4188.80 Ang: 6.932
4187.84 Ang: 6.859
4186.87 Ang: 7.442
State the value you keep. 64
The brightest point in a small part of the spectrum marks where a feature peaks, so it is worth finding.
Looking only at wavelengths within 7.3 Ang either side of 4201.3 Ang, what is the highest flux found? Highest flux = 9.862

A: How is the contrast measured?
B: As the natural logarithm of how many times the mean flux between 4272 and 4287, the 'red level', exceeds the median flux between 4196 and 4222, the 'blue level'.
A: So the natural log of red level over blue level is -0.06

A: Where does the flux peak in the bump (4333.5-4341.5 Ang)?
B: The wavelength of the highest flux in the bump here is 4340.00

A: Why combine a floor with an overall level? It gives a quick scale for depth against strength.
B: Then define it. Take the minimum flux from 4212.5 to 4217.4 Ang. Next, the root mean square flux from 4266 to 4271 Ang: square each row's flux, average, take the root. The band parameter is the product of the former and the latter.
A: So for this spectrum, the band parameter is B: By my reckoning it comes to 75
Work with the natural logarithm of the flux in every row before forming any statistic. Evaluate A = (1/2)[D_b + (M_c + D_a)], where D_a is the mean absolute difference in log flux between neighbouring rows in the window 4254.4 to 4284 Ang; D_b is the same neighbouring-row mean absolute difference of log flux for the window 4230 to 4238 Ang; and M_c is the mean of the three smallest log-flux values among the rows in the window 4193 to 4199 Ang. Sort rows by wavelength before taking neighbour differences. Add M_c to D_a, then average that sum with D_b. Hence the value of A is 1.06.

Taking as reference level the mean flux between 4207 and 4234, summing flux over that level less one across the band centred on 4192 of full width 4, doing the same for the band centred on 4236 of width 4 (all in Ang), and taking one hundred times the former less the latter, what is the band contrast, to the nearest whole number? 13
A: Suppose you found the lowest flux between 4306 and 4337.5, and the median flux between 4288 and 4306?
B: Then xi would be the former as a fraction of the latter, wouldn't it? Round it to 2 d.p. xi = 0.77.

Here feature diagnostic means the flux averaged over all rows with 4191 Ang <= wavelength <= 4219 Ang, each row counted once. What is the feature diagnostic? 8.4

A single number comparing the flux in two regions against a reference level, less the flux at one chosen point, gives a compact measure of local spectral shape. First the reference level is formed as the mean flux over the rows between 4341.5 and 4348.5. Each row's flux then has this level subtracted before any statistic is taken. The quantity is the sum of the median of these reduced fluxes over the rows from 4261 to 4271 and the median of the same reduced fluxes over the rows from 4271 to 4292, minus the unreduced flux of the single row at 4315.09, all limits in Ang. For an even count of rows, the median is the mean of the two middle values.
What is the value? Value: -7.7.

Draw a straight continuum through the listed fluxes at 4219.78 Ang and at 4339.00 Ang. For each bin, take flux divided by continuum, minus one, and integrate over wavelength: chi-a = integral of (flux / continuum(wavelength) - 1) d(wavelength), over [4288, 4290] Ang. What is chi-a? -0.34 Ang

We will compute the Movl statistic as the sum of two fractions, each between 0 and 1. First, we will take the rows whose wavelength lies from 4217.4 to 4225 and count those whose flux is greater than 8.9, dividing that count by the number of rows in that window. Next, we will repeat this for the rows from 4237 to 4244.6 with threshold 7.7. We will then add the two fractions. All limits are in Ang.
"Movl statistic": 0.75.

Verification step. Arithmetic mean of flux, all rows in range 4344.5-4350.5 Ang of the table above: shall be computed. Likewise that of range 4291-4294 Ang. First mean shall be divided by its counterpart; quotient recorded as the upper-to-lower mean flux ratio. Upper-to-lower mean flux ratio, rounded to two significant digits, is 0.89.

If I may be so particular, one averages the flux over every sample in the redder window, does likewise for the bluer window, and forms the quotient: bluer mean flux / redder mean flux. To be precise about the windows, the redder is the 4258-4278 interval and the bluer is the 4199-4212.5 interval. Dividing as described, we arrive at 0.99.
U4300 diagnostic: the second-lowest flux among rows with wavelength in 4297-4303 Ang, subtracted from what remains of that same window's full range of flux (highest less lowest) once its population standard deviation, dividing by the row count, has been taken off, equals -4.7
